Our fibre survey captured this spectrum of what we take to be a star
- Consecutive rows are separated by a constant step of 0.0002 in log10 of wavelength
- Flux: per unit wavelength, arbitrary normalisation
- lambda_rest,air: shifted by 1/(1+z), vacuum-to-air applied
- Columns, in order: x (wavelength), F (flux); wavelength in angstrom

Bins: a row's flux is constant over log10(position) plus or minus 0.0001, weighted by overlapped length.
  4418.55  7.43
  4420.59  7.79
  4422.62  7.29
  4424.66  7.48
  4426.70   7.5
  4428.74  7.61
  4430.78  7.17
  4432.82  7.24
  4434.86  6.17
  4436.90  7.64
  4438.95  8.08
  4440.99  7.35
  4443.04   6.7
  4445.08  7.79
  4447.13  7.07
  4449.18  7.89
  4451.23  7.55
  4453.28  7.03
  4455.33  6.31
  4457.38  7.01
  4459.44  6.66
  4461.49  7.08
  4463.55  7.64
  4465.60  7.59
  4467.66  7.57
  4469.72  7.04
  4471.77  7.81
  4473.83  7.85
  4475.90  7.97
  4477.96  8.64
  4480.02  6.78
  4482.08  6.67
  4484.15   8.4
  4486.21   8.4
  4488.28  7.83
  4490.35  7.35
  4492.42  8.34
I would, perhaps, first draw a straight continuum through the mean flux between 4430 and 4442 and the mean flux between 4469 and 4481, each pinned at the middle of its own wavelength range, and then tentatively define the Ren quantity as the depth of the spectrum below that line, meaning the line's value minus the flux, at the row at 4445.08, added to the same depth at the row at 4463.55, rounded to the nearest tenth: -0.5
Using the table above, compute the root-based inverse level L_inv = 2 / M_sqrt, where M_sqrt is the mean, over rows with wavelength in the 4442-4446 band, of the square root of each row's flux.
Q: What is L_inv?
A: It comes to 0.74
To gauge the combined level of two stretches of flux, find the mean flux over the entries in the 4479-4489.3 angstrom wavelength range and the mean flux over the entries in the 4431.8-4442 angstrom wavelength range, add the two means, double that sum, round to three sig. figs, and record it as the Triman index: 29.8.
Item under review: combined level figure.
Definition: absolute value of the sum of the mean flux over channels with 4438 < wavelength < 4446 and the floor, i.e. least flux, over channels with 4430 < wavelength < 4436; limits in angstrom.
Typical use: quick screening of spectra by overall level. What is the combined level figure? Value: 13.6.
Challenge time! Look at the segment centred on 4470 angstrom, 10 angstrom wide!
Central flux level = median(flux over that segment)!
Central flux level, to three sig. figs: 7.59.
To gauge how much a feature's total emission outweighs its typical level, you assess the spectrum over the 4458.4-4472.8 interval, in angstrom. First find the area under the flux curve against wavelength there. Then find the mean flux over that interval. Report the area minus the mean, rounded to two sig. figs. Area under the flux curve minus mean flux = 98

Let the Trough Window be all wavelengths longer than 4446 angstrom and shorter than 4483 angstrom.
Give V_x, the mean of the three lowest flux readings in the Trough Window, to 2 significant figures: 6.5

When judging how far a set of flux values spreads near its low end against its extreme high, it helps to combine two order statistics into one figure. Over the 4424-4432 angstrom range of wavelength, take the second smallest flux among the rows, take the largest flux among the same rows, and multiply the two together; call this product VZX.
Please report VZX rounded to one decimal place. 56.9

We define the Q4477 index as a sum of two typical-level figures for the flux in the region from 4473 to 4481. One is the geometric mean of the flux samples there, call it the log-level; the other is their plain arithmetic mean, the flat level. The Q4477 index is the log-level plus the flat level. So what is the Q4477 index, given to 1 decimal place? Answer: 15.6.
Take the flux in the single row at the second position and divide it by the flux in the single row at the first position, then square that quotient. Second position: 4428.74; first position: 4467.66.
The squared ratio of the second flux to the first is 1.01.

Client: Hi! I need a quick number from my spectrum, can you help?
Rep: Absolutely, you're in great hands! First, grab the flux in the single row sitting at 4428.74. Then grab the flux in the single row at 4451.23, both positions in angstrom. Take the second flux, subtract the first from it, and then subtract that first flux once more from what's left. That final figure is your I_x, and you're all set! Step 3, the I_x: -7.7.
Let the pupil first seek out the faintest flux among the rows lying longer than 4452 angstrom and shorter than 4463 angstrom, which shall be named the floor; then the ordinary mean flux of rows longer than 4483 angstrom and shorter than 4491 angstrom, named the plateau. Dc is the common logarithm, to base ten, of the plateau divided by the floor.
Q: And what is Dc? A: 0.10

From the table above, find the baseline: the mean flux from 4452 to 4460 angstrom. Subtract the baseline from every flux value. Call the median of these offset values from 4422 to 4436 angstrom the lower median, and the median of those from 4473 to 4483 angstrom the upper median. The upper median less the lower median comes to 0.56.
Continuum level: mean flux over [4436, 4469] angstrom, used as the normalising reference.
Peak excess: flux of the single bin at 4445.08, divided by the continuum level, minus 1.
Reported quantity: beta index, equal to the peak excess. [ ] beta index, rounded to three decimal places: 0.066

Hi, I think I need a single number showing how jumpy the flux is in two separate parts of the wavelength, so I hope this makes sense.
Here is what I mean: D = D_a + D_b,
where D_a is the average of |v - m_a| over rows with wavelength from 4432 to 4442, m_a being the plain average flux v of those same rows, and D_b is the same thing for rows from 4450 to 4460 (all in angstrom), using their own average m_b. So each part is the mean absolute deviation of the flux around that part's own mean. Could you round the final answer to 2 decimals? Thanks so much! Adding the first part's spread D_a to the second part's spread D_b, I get 0.81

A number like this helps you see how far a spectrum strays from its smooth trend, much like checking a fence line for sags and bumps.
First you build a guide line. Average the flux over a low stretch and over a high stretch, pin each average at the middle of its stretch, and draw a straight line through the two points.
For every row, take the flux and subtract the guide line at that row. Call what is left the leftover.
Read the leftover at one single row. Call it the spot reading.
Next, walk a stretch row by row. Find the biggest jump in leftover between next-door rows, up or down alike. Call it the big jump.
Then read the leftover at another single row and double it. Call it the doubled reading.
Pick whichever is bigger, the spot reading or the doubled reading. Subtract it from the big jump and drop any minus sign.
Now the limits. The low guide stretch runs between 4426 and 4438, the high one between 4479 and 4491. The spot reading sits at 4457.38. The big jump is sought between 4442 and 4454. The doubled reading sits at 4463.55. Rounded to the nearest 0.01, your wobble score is 0.66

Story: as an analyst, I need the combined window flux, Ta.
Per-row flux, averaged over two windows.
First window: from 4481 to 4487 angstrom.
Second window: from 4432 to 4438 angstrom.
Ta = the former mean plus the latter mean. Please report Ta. 14.8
